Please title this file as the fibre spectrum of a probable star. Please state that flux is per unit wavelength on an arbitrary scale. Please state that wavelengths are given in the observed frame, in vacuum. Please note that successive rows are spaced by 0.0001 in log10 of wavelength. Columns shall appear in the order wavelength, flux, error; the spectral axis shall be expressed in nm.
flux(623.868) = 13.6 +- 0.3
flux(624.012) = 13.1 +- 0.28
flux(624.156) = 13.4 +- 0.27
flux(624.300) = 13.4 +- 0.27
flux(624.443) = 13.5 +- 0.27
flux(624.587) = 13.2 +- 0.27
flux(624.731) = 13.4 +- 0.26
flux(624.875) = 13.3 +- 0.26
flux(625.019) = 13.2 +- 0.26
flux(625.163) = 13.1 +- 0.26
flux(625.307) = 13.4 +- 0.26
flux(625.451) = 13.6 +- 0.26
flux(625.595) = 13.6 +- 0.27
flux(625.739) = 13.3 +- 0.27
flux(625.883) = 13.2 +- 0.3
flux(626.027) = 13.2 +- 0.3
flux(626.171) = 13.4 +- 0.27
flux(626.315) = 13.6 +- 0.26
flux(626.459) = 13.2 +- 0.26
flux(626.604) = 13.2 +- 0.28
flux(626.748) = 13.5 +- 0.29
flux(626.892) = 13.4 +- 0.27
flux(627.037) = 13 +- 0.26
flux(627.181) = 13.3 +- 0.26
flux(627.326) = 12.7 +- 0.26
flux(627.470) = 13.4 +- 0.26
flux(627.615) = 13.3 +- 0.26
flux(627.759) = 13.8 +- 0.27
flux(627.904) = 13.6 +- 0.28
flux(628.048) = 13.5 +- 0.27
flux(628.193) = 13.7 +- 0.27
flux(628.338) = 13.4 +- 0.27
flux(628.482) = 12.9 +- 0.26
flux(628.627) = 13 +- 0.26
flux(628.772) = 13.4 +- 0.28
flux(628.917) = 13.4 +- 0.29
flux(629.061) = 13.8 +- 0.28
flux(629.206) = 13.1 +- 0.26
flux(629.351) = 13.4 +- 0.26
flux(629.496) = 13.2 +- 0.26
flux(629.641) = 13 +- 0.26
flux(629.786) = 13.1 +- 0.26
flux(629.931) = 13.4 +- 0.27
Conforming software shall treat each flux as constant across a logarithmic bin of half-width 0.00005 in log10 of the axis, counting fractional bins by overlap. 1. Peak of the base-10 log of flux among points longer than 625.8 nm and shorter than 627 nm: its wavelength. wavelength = 626.315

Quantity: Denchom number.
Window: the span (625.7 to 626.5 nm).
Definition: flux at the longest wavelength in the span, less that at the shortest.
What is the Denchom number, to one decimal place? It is -0.1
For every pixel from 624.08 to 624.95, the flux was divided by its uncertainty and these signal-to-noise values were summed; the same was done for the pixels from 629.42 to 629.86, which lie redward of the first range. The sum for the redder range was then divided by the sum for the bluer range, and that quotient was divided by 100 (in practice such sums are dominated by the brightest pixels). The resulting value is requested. 0.0050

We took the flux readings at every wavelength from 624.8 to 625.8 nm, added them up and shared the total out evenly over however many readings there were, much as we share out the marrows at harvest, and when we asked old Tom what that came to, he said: 13.4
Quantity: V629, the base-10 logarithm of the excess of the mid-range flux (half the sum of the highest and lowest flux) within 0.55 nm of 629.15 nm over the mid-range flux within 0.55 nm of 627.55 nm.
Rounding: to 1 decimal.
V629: -0.8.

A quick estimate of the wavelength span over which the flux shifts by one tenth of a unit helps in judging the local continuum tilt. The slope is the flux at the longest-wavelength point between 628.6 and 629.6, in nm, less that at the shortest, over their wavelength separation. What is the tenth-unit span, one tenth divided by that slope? 0.43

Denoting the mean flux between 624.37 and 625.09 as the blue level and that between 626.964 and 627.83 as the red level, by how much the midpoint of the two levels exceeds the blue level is -0.04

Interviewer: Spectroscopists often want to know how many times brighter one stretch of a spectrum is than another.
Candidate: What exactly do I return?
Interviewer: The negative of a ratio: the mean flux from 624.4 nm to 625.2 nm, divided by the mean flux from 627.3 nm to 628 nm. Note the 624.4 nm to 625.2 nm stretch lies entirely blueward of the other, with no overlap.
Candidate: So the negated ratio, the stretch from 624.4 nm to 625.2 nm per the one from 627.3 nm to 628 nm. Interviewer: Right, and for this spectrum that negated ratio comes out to -0.99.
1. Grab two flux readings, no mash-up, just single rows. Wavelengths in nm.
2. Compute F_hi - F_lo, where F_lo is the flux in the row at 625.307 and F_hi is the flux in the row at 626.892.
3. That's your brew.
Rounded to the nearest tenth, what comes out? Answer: 0.0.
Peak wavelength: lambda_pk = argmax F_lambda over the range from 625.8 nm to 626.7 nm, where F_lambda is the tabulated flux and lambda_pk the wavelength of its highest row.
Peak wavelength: 626.315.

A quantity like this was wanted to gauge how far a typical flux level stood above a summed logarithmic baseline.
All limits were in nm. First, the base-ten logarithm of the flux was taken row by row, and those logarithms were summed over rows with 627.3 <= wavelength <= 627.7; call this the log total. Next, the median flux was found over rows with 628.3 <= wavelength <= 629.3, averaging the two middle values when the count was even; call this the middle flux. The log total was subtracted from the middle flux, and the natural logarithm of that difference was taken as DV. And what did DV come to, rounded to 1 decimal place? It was 2.3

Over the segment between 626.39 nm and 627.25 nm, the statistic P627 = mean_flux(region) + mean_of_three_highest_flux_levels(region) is 26.7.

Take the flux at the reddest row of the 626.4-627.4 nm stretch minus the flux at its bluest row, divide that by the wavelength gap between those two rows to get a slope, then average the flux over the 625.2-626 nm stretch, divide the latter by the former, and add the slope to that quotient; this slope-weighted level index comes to -24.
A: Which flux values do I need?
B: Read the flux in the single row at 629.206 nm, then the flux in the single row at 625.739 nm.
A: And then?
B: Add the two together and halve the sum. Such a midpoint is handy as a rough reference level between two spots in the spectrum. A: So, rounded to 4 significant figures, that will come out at 13.20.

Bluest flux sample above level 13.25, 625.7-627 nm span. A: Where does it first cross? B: 625.739 nm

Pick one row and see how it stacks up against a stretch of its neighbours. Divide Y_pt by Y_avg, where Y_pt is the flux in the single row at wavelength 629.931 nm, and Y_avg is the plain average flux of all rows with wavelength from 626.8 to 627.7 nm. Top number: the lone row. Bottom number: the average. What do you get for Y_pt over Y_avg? 1.02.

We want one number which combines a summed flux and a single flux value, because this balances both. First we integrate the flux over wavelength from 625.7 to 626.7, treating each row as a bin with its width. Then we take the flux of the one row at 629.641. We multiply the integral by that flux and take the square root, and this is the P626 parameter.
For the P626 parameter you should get 13.2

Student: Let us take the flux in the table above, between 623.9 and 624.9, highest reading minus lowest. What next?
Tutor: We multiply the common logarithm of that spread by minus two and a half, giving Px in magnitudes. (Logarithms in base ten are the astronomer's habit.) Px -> 1.0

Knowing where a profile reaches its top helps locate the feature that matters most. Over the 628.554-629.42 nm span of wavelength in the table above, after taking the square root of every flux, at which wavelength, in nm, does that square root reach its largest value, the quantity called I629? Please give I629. 629.061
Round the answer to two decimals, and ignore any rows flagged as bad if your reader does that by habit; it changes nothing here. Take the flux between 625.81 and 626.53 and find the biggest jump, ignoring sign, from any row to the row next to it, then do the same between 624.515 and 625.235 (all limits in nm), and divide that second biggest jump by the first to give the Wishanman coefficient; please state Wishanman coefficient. 0.50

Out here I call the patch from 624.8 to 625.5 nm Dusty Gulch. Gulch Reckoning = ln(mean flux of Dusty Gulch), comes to 2.59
